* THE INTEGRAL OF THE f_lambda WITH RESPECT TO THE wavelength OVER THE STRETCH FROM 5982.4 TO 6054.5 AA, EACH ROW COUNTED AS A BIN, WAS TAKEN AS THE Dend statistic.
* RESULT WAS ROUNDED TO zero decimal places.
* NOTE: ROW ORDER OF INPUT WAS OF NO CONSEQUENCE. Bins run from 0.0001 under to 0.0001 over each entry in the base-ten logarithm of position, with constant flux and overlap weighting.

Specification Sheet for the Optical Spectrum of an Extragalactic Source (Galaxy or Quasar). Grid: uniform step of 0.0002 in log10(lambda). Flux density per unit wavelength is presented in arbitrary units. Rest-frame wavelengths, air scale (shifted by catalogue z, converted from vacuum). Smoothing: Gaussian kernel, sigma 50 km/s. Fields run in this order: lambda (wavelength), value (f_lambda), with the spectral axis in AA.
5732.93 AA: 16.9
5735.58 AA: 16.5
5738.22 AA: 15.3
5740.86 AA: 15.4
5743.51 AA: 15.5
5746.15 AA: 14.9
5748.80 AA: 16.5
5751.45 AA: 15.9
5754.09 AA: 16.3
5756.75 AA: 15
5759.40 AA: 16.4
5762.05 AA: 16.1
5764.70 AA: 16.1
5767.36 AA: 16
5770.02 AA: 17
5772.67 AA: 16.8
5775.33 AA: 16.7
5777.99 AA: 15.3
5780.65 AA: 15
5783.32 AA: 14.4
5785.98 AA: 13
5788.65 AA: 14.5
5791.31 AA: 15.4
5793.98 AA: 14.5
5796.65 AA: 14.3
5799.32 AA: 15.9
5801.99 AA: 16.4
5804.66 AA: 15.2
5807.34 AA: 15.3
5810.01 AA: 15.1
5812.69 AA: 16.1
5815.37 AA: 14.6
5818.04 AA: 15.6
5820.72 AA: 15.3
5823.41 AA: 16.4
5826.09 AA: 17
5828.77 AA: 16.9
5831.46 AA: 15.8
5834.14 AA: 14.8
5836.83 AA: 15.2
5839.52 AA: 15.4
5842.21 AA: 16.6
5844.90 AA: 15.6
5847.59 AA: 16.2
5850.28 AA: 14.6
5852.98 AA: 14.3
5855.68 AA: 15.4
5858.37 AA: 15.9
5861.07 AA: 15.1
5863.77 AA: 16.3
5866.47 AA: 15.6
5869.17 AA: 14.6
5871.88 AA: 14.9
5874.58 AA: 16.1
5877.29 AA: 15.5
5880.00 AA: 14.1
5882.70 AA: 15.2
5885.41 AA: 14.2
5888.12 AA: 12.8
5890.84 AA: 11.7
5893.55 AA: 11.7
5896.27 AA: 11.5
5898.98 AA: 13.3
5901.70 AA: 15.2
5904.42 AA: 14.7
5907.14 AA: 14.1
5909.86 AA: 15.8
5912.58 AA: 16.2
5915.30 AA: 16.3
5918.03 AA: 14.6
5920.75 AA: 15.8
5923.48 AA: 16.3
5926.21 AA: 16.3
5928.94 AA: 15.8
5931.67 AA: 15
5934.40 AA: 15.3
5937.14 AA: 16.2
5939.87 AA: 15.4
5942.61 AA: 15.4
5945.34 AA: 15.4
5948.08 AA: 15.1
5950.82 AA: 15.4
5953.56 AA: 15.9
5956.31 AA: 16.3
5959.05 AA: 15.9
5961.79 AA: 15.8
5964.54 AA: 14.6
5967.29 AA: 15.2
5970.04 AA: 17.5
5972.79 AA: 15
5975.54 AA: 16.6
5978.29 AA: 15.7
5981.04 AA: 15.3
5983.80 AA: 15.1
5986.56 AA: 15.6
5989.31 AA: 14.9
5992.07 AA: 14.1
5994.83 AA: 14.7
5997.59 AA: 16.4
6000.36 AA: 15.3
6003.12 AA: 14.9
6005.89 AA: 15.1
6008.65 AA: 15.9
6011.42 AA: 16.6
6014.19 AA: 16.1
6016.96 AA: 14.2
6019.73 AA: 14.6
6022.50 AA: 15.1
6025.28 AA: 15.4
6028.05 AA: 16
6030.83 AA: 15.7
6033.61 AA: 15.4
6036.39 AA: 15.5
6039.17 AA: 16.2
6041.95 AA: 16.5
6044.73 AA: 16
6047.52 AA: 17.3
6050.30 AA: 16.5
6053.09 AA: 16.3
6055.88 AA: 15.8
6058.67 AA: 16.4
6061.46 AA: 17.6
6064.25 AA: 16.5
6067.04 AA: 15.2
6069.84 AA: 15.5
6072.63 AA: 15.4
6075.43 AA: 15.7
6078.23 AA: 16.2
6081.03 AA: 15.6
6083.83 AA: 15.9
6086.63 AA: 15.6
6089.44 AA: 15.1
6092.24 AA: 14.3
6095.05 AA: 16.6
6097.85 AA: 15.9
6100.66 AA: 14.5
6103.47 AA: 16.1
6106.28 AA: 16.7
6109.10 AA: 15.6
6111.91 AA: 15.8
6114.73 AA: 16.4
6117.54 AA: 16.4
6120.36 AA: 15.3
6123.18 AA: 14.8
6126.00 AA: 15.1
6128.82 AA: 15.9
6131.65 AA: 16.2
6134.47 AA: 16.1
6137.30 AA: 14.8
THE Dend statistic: 1124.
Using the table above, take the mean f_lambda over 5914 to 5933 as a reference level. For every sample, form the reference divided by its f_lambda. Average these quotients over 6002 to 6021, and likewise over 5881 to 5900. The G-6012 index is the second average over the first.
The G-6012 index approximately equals 1.20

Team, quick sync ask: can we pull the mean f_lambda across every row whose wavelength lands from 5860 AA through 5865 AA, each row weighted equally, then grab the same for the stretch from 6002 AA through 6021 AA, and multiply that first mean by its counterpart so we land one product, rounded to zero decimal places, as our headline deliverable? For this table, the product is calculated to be 241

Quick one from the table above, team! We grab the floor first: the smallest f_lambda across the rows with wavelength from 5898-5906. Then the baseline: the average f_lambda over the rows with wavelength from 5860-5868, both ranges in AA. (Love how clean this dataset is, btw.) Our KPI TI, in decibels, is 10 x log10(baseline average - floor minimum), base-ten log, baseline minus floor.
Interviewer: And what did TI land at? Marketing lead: 3.7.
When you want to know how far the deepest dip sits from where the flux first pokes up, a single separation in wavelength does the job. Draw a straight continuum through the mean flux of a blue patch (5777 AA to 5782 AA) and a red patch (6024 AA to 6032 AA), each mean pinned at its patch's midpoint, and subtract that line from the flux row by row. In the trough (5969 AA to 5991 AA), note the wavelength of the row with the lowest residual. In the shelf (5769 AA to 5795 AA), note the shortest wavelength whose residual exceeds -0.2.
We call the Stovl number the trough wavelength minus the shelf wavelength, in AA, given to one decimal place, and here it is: 219.3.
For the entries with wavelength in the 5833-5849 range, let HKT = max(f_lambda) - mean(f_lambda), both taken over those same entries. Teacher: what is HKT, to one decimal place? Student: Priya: 1.0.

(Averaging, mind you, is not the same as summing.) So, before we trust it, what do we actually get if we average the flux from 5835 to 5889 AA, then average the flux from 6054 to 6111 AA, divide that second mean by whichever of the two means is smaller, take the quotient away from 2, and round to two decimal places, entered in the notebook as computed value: 0.96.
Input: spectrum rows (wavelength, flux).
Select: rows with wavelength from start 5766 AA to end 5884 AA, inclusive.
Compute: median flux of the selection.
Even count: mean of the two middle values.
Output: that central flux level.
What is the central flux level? 15.4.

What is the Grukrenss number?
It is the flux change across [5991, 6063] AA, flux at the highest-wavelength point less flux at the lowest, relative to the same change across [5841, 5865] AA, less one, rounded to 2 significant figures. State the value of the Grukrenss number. -13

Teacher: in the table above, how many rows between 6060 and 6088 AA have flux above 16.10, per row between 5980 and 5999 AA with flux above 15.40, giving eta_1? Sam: 1.5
